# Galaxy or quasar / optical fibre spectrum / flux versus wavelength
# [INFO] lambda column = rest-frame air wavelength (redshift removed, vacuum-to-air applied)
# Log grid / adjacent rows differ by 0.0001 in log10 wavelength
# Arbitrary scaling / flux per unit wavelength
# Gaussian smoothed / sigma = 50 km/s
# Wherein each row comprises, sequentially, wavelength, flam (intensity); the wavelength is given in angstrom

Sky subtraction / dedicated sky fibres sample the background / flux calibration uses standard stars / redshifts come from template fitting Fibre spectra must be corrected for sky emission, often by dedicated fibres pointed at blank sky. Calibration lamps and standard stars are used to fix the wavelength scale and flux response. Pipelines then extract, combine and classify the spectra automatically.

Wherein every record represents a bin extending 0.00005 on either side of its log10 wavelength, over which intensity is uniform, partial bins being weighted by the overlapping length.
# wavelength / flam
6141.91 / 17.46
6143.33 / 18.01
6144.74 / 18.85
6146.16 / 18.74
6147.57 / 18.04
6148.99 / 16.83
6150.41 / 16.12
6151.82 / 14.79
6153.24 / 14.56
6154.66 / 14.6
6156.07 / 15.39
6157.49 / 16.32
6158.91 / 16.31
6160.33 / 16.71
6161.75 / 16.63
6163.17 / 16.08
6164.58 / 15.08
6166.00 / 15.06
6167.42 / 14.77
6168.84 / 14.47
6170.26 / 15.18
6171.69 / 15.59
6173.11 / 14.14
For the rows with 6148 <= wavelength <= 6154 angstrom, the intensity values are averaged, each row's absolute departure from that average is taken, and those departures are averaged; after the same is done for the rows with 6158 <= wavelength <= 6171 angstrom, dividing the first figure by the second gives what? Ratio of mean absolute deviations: 1.2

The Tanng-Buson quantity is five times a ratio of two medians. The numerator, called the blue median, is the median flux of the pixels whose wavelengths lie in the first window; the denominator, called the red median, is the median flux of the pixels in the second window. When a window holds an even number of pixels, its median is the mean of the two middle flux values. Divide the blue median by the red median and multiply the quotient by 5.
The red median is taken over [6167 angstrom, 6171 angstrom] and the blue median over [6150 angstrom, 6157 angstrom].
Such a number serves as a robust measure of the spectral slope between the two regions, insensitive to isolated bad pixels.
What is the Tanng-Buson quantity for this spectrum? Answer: 5.01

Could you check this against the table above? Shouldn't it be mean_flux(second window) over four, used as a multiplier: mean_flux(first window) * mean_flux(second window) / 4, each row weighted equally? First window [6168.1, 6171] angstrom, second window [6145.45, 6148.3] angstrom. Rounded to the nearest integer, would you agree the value 68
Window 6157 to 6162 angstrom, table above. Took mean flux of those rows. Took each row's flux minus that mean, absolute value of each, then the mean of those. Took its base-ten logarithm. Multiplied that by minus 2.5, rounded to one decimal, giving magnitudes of 1.9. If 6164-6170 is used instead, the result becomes 1.6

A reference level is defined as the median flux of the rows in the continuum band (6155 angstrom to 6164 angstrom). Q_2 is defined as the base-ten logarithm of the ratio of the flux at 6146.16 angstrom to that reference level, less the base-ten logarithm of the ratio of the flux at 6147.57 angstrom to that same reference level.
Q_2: 0.017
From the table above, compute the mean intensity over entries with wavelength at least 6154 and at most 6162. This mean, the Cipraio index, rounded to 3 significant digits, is 16.0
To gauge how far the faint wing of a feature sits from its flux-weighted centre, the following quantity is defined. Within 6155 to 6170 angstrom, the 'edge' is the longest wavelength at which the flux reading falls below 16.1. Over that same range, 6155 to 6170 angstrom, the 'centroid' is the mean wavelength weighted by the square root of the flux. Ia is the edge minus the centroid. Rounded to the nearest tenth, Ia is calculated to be 6.5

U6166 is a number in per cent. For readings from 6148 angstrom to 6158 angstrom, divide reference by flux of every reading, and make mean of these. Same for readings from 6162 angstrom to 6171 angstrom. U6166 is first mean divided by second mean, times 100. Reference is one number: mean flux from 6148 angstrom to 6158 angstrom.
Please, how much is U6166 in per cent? 98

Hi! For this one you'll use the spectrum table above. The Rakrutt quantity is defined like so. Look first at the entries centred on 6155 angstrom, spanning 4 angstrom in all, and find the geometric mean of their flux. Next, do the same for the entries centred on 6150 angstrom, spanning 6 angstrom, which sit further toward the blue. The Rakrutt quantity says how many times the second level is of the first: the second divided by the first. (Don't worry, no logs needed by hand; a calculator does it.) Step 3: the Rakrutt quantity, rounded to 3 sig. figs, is 1.10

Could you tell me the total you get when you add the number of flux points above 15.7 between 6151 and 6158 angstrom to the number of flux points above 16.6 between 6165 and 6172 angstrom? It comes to 1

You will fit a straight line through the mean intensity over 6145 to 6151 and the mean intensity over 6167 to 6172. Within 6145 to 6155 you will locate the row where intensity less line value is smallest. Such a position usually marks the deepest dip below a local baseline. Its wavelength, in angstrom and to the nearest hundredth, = 6153.24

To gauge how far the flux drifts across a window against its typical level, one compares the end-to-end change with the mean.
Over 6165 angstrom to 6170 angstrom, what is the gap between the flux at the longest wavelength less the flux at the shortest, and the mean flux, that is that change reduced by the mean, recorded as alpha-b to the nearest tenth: -15.4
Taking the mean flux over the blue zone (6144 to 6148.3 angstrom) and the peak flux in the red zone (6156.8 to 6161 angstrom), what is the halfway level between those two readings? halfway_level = 17.6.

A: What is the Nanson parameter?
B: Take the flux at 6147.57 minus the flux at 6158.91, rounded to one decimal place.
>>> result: 1.7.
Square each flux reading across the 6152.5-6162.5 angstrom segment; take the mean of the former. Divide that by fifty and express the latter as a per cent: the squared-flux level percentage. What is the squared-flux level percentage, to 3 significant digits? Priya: 500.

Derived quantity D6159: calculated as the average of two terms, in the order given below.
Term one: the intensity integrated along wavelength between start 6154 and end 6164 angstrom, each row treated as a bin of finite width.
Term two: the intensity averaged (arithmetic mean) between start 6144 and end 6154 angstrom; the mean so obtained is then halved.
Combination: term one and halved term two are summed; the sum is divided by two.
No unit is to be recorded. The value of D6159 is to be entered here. 84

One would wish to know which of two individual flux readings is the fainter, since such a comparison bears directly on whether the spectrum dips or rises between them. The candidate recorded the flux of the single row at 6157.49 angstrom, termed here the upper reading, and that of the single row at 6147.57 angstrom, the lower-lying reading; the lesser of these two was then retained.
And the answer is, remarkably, 16.3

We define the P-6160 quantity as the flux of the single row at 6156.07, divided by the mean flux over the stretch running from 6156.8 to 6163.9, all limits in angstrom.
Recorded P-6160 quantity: 0.94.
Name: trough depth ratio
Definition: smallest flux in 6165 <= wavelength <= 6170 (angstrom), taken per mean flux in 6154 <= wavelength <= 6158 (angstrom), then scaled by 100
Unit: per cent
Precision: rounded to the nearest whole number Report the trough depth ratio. 94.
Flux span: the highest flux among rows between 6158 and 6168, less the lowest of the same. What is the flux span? 1.9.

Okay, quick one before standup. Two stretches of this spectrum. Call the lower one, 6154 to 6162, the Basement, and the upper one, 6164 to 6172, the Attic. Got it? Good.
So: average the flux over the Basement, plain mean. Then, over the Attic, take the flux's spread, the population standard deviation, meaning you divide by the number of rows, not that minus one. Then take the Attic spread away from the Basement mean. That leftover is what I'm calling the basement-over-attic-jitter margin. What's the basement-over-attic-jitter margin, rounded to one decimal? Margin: 15.6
